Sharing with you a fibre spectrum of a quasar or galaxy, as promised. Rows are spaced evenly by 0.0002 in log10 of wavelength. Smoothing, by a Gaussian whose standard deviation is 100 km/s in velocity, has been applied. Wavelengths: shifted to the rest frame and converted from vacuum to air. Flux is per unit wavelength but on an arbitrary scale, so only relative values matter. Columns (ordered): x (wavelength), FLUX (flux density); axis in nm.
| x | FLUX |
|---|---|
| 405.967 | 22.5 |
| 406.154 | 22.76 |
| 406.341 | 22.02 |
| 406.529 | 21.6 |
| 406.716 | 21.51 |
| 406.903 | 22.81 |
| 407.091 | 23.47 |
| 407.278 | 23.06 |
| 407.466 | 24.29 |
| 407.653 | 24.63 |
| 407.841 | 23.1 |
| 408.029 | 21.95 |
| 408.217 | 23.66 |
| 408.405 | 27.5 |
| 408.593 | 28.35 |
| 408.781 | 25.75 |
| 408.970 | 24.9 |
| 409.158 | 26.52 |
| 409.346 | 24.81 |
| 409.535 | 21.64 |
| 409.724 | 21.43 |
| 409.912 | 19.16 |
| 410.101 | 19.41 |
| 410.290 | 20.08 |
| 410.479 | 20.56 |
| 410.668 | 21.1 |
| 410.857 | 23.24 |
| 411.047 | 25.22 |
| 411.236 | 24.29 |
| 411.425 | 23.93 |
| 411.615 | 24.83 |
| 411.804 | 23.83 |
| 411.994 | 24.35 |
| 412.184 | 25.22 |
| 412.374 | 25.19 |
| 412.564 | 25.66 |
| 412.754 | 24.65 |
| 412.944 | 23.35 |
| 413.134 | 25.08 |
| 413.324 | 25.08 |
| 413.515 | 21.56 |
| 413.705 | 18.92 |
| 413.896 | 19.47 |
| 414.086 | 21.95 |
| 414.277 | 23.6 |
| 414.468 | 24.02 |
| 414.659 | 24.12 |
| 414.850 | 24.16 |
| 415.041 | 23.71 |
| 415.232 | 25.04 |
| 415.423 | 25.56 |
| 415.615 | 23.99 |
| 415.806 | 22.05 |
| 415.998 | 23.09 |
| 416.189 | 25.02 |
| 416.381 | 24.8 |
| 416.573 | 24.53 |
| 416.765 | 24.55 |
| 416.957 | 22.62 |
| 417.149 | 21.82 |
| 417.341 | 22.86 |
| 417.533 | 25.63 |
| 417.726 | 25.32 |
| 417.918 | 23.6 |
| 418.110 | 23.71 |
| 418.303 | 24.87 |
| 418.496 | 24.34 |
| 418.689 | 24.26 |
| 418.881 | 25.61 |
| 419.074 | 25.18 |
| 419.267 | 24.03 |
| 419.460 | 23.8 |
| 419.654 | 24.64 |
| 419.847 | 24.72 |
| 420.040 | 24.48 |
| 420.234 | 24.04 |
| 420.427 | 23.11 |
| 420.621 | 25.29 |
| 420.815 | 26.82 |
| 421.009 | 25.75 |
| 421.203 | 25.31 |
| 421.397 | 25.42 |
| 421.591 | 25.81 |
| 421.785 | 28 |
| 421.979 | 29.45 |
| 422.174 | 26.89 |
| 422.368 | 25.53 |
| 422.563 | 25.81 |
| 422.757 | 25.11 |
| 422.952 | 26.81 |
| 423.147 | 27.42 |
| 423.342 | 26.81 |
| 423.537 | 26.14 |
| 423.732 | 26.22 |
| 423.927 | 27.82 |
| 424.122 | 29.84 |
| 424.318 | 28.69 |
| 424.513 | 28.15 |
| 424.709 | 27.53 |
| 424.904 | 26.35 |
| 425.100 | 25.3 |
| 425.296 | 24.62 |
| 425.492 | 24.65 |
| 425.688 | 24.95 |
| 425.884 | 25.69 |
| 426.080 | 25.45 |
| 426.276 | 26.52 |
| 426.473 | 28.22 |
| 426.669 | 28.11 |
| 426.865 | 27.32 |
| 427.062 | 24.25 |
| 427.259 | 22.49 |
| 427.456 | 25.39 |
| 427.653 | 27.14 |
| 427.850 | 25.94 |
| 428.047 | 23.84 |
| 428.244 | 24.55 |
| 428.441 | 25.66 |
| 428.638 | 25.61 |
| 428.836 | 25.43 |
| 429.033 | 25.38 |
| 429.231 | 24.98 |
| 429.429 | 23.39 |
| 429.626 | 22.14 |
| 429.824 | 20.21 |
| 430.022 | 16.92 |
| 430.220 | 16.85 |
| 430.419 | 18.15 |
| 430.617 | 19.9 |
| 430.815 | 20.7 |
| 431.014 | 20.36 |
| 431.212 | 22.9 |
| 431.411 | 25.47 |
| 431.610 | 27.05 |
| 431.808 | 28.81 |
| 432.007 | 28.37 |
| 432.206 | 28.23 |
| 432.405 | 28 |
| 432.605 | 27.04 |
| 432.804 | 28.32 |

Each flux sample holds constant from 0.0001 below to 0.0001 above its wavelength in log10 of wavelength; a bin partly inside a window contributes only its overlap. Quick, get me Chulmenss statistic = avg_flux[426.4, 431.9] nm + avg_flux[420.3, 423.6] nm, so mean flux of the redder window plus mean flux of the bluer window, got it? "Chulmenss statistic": 50.0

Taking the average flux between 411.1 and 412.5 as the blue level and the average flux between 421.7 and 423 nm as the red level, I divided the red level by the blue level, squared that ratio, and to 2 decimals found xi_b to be 1.19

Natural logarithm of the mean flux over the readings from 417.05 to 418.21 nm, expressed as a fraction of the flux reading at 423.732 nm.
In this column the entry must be -0.10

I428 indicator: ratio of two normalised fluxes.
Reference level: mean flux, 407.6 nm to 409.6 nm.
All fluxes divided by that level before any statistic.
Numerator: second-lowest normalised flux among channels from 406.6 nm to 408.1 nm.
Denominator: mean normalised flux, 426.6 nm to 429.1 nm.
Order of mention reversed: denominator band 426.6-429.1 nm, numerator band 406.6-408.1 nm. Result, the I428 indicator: 0.86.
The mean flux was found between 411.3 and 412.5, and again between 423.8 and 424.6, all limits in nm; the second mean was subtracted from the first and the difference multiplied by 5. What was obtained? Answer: -20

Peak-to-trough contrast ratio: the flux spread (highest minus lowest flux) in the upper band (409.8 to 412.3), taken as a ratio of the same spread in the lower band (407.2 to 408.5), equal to 1.09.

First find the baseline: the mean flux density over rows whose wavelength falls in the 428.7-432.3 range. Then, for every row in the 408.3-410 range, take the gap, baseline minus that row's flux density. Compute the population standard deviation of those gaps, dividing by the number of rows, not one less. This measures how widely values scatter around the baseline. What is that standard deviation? 2.9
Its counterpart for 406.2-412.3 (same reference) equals 2.2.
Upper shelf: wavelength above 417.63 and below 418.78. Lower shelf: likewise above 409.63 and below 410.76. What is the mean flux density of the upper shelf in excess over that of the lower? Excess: 4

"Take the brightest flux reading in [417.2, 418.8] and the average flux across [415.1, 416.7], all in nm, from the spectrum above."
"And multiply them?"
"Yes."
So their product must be 622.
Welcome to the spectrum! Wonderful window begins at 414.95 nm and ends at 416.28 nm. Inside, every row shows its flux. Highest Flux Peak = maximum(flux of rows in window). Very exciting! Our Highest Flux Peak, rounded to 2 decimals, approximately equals 25.56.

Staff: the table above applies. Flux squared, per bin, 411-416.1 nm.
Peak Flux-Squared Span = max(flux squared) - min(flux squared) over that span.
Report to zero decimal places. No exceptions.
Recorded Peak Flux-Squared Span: 300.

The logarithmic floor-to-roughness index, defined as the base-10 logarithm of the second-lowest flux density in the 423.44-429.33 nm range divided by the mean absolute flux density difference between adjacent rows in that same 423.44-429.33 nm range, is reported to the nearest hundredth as 1.37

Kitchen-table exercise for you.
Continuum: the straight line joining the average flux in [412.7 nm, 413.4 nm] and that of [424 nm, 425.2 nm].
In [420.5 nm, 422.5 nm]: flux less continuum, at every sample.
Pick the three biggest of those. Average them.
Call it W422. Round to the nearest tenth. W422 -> 1.3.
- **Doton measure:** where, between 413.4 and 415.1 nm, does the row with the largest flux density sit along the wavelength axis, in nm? 414.850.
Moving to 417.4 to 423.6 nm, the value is 421.979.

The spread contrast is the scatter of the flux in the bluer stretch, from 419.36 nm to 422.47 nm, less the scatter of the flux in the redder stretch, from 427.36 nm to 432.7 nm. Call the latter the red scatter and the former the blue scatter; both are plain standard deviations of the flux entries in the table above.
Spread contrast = -1.9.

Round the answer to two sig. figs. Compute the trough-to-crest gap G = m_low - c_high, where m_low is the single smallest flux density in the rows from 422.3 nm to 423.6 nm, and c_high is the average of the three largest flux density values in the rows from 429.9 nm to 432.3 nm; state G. -3.4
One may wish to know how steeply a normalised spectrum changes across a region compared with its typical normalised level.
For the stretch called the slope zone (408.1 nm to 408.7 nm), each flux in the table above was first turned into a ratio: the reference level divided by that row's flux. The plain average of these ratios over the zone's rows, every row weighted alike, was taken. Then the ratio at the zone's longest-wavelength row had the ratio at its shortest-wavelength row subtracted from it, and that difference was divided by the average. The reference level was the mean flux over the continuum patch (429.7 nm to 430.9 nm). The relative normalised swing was -0.18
